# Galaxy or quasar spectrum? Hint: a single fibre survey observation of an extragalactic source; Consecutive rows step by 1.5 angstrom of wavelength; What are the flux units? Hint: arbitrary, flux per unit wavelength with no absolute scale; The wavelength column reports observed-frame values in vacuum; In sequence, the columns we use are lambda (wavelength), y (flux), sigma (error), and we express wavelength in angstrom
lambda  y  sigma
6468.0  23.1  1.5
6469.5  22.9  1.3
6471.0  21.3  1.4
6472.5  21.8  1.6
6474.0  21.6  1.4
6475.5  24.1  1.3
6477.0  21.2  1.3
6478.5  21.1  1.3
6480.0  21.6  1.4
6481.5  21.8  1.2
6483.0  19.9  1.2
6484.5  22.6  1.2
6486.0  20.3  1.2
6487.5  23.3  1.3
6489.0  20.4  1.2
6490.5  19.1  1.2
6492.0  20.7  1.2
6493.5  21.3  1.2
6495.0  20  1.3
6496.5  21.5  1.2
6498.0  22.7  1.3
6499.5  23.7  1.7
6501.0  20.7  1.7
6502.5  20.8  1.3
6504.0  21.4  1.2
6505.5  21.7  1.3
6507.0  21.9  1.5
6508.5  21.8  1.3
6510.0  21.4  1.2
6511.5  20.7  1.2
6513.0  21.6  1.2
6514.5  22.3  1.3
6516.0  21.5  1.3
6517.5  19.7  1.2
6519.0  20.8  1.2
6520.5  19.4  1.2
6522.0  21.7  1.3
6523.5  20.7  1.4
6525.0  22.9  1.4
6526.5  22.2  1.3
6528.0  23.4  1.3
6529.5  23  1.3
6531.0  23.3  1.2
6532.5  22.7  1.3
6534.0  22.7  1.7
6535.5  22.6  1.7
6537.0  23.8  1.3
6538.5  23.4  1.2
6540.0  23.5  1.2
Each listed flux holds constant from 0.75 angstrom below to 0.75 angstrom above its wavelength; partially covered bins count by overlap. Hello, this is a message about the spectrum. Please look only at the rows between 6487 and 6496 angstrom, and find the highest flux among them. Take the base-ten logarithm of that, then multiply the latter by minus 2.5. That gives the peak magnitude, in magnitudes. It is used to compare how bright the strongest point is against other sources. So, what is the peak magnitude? -3.42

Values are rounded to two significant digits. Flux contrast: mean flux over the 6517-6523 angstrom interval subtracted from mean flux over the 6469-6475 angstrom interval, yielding 1.5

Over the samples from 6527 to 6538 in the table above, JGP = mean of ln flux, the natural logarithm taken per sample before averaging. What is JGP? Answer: 3.14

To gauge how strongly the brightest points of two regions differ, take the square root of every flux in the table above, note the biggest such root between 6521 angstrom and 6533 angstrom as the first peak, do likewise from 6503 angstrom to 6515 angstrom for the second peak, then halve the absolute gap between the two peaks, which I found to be 0.06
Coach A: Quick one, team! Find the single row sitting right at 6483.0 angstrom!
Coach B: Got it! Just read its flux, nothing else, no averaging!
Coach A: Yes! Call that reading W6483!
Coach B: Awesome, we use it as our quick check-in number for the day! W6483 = 19.9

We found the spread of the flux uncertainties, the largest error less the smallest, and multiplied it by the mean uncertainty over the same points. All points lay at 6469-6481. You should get 0.41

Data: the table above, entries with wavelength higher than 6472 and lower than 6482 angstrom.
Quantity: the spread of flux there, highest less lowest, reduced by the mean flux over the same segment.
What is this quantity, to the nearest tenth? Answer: -18.9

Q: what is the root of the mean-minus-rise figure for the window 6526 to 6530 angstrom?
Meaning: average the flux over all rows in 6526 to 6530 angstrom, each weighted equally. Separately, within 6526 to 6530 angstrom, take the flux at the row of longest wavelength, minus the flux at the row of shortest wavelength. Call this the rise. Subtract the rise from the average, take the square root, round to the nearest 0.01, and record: 4.70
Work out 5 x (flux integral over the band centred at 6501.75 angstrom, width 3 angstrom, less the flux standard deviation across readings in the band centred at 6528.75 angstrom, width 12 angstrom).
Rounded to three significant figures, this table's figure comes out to 307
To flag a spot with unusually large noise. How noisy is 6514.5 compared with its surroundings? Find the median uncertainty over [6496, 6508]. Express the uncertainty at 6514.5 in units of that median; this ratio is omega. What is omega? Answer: 1.00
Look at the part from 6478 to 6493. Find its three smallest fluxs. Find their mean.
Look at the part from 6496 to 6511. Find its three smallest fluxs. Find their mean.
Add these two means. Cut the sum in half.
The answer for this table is 20.4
